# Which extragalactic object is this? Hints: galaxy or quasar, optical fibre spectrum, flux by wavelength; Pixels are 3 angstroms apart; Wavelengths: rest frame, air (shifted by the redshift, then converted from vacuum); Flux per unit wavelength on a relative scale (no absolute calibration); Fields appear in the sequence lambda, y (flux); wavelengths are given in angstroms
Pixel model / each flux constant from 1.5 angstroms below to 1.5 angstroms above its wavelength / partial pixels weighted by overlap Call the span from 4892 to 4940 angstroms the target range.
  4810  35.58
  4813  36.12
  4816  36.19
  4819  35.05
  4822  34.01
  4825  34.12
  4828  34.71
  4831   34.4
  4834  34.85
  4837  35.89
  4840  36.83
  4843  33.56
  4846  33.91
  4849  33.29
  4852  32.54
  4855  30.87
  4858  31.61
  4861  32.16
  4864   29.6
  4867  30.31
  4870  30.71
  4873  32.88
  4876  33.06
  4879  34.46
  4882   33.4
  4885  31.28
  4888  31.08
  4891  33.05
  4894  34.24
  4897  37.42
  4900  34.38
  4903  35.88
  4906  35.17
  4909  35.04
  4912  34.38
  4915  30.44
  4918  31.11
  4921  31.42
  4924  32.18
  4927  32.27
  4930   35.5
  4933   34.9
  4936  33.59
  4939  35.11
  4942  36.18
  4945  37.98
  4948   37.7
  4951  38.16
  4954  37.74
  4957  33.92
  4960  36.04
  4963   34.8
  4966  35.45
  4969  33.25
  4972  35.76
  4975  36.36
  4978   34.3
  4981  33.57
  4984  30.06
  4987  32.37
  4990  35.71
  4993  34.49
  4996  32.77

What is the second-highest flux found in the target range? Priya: 35.88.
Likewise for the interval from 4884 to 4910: 35.88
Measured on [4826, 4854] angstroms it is 35.89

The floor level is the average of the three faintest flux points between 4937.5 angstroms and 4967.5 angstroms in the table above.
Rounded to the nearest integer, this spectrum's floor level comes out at 35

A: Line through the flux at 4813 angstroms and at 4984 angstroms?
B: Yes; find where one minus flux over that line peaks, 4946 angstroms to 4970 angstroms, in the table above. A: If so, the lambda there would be 4969 angstroms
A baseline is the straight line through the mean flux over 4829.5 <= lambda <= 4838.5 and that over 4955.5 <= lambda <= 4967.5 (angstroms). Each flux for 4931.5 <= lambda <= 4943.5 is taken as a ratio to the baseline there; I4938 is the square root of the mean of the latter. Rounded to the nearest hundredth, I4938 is 1.00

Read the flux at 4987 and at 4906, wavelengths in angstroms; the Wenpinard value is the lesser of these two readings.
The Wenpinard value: 32.4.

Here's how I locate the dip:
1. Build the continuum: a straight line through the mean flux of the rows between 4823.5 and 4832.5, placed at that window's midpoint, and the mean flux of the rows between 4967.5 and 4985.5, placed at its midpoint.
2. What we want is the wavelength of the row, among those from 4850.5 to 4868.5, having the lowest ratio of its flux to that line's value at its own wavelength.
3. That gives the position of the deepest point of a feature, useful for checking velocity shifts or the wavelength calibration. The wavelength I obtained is 4864 angstroms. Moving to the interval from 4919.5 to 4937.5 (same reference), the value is 4921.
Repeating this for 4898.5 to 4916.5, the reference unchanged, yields 4915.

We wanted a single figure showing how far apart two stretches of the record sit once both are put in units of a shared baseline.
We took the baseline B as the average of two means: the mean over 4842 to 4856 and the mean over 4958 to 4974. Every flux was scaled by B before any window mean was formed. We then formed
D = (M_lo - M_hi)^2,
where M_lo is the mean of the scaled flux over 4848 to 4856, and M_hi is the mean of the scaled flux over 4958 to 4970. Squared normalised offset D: 0.0061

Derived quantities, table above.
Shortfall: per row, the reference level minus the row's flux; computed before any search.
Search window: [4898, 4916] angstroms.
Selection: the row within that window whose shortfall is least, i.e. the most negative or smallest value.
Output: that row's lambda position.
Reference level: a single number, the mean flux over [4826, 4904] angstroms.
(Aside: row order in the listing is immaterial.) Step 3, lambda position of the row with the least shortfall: 4903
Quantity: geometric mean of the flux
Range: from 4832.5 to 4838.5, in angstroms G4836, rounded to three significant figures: 35.4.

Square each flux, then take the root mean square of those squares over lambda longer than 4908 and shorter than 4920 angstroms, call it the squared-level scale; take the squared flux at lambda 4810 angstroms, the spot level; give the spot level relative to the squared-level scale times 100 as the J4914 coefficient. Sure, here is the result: 117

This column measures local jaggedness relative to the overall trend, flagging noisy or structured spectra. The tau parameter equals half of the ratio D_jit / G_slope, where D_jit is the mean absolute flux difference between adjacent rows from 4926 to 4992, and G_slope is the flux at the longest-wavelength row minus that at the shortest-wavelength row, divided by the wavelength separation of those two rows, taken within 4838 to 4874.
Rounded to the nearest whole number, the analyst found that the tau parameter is -7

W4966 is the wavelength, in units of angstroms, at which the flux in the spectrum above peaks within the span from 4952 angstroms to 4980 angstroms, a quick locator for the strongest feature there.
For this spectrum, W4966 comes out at 4954 angstroms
